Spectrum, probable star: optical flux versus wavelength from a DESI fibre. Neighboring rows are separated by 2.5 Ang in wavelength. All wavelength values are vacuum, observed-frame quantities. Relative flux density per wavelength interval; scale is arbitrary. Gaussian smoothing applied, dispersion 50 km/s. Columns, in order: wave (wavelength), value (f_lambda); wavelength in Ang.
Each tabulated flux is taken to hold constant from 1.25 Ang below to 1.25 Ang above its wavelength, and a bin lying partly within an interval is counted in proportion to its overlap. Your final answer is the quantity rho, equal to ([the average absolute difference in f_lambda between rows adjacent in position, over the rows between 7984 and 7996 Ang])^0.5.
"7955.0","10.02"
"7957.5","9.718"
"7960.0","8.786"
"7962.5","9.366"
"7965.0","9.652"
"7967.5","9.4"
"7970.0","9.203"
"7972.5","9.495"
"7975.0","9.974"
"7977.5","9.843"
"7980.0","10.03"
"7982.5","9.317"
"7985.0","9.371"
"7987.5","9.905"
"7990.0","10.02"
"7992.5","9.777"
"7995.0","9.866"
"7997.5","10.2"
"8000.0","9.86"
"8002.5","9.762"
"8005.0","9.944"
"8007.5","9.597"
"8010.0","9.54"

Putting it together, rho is 0.50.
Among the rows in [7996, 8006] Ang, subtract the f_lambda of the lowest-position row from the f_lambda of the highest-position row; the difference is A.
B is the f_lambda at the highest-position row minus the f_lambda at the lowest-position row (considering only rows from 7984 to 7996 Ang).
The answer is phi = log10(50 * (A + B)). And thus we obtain 1.1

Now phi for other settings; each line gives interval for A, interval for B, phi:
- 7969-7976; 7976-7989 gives 1.6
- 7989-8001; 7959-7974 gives 1.4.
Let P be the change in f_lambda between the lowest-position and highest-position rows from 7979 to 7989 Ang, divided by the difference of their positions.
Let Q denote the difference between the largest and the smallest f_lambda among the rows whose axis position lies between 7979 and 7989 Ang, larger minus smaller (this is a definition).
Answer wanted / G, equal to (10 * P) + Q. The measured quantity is 0.5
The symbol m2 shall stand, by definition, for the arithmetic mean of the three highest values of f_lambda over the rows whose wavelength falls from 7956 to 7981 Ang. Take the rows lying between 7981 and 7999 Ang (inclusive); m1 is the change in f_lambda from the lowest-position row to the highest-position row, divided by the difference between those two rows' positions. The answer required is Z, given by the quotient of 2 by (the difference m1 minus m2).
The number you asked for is -0.2022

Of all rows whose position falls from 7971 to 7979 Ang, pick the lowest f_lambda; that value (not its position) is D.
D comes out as 9.495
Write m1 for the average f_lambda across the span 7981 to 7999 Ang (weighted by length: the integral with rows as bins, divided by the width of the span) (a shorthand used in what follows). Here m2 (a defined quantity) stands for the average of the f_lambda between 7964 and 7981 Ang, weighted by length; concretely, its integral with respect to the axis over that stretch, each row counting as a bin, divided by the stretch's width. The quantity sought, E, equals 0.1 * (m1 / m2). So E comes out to 0.101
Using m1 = 9.78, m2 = 9.7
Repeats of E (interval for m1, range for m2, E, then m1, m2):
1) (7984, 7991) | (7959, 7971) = 0.105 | 9.77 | 9.3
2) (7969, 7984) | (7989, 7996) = 0.098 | 9.65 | 9.9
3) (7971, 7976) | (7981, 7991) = 0.100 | 9.70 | 9.7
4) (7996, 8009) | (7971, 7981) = 0.101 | 9.87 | 9.8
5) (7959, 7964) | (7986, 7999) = 0.092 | 9.12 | 9.9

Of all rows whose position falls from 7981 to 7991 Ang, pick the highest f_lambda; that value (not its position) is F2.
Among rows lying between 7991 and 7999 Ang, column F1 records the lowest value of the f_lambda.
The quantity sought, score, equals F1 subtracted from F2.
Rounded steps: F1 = 9.777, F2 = 10.02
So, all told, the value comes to 0.24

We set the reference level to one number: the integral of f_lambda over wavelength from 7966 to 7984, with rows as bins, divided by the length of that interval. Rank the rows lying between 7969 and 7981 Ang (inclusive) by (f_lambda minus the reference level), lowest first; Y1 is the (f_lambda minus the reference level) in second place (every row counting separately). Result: -0.11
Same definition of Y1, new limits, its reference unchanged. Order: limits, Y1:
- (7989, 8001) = 0.25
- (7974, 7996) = -0.24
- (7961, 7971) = -0.24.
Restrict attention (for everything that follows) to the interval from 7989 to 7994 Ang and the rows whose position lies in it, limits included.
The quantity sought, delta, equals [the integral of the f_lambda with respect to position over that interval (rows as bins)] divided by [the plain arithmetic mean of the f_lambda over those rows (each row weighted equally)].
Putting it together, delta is 5.00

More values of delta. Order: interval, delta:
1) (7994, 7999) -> 5.00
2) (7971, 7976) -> 4.98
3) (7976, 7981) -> 5.00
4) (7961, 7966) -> 4.98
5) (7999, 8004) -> 5.00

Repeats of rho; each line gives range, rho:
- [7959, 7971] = 0.57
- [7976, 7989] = 0.61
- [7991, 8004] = 0.46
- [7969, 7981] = 0.52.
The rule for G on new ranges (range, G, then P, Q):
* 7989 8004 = 0.2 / -0.021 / 0.44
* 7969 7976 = 2.3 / 0.154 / 0.77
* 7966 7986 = 0.8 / -0.002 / 0.83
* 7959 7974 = 1.4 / 0.057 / 0.87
